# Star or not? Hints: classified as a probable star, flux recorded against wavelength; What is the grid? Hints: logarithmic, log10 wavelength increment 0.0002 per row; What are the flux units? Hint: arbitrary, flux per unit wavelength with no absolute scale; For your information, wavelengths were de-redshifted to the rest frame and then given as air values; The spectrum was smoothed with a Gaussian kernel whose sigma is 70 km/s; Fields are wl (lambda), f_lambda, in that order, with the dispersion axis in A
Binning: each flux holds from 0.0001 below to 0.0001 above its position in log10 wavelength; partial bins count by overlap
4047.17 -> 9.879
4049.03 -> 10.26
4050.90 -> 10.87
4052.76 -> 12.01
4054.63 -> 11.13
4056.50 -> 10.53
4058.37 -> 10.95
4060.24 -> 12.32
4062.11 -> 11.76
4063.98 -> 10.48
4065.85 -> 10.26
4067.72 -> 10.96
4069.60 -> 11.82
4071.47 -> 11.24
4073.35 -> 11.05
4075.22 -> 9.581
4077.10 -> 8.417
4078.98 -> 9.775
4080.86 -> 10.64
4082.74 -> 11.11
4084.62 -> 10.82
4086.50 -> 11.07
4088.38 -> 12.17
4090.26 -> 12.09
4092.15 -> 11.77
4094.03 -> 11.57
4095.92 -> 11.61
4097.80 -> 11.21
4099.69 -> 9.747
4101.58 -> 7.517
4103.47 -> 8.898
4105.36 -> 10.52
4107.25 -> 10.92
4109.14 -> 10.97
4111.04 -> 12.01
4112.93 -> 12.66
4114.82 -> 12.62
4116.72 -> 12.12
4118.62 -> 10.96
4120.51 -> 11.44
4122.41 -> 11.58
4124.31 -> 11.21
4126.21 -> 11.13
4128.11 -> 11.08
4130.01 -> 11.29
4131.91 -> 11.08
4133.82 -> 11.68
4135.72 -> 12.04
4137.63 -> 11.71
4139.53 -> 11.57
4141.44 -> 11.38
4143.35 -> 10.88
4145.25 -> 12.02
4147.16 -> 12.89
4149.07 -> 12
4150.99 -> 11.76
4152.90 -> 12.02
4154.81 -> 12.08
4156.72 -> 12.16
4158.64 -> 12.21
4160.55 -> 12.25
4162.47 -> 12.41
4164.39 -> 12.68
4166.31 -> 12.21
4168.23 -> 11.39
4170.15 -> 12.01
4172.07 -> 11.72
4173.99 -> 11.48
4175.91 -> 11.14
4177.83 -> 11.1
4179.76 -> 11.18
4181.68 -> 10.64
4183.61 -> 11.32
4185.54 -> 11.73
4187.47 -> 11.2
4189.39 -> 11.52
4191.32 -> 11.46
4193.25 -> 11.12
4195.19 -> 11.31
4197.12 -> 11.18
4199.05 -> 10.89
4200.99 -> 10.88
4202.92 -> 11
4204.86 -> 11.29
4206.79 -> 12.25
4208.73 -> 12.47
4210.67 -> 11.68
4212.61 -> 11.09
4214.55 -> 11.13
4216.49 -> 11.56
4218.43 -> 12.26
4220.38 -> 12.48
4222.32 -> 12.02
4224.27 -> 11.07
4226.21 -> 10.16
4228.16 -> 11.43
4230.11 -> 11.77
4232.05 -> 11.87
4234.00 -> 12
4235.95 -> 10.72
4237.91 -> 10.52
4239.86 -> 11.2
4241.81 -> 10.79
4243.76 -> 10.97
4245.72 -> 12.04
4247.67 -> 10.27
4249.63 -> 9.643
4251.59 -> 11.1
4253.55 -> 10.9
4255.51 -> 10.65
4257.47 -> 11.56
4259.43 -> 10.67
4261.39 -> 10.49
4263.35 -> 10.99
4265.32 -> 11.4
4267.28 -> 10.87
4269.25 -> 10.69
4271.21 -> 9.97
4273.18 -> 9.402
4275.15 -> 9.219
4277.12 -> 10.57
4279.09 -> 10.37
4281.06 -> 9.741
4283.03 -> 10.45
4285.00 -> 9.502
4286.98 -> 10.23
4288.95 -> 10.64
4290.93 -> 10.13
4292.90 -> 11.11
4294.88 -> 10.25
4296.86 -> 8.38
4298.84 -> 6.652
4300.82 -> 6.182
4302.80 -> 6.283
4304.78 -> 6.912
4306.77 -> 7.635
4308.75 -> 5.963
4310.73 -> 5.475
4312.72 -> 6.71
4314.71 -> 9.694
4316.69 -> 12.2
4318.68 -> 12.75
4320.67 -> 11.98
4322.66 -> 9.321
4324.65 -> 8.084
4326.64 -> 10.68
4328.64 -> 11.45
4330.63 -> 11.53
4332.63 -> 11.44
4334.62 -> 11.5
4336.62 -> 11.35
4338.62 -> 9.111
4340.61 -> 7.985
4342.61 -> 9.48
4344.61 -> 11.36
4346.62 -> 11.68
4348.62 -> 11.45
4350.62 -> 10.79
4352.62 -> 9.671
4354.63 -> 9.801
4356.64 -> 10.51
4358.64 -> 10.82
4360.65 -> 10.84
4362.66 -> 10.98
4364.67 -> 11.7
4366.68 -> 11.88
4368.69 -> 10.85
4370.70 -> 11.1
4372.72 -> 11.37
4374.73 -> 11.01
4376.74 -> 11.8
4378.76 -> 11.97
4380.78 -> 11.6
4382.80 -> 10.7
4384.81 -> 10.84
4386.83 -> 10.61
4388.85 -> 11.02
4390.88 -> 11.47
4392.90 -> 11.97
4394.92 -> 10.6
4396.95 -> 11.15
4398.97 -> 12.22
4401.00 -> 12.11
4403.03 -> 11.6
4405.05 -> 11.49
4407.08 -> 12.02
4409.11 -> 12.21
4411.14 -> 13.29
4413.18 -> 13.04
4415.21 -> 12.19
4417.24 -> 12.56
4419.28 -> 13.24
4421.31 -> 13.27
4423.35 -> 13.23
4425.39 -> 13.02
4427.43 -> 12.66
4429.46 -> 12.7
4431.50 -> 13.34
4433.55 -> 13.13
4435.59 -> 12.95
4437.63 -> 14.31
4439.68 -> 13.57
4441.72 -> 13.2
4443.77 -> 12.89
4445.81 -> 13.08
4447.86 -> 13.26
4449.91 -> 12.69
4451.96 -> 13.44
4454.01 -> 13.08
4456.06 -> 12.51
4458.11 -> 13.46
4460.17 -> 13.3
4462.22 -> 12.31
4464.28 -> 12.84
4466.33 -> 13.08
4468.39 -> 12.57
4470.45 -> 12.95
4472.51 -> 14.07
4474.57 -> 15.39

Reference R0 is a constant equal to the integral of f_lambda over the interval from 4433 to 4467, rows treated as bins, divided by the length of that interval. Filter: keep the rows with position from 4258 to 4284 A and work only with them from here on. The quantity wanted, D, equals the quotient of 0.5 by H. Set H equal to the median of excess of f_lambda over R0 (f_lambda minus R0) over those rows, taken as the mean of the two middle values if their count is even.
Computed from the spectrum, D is -0.19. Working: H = -2.6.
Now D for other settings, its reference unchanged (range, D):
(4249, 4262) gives -0.20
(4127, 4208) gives -0.31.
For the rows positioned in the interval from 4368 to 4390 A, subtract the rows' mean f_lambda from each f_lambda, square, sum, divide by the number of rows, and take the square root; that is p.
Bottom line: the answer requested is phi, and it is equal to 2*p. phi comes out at 0.87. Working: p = 0.43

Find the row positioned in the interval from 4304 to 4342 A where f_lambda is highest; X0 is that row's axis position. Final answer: 4318.68 A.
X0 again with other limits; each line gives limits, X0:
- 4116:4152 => 4147.16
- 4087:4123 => 4112.93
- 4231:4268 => 4245.72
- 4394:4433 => 4431.50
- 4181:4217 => 4208.73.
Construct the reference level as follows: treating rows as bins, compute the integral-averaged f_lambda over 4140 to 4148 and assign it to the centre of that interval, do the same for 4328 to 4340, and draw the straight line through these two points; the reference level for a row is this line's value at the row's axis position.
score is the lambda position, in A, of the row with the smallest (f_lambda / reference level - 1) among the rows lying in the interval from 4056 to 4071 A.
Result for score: 4065.85 A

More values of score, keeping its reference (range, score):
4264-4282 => 4275.15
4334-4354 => 4340.61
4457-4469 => 4462.22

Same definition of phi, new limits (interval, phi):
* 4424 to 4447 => 0.88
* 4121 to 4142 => 0.59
